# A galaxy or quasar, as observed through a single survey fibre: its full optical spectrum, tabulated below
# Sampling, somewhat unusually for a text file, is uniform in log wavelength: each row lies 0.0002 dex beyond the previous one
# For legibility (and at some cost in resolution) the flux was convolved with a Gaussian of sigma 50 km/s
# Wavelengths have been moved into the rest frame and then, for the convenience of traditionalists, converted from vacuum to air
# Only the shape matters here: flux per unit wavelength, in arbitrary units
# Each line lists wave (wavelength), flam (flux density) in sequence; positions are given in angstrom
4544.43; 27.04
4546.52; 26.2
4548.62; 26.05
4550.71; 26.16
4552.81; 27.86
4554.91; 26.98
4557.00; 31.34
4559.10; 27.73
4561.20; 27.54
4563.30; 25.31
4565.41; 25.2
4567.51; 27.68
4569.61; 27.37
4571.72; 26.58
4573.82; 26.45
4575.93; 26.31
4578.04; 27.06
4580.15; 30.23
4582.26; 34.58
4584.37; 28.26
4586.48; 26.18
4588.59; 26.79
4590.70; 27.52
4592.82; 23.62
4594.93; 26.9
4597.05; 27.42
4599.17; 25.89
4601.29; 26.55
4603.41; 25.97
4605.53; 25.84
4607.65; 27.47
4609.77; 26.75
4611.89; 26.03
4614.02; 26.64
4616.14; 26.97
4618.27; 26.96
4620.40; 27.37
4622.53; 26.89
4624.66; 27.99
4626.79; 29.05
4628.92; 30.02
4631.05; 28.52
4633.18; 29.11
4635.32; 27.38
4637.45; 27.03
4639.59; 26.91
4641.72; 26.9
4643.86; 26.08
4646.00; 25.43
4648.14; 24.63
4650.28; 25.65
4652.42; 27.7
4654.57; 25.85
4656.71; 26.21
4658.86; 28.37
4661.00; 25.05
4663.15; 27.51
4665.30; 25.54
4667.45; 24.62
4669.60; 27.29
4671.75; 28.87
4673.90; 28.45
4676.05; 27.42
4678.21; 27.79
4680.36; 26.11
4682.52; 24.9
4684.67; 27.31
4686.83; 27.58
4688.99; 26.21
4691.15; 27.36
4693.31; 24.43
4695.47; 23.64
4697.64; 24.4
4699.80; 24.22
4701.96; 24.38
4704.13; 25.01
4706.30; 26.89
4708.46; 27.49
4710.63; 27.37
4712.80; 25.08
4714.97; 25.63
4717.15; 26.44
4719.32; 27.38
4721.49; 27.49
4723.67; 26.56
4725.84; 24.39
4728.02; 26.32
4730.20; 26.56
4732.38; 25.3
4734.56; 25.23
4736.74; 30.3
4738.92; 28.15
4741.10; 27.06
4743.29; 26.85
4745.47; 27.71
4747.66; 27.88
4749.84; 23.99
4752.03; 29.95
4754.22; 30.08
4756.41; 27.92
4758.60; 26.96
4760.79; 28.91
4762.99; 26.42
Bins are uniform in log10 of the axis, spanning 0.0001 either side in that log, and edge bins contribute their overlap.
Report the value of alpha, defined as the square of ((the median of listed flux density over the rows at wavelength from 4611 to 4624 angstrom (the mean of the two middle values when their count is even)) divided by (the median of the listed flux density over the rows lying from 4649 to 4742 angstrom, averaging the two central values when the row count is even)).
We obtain 1.04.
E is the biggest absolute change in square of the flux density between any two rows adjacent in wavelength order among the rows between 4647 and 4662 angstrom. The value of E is 177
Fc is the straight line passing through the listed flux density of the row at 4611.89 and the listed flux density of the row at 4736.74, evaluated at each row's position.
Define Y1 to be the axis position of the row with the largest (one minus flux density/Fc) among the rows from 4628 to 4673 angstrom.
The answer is 4667.45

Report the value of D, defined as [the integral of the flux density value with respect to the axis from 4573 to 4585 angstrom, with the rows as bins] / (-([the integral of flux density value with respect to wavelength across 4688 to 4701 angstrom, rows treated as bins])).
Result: -1.06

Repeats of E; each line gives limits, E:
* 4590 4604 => 199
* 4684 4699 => 152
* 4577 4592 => 397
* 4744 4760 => 321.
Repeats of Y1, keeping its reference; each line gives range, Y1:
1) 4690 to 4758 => 4749.84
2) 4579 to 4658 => 4648.14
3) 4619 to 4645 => 4643.86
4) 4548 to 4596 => 4592.82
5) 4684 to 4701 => 4695.47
